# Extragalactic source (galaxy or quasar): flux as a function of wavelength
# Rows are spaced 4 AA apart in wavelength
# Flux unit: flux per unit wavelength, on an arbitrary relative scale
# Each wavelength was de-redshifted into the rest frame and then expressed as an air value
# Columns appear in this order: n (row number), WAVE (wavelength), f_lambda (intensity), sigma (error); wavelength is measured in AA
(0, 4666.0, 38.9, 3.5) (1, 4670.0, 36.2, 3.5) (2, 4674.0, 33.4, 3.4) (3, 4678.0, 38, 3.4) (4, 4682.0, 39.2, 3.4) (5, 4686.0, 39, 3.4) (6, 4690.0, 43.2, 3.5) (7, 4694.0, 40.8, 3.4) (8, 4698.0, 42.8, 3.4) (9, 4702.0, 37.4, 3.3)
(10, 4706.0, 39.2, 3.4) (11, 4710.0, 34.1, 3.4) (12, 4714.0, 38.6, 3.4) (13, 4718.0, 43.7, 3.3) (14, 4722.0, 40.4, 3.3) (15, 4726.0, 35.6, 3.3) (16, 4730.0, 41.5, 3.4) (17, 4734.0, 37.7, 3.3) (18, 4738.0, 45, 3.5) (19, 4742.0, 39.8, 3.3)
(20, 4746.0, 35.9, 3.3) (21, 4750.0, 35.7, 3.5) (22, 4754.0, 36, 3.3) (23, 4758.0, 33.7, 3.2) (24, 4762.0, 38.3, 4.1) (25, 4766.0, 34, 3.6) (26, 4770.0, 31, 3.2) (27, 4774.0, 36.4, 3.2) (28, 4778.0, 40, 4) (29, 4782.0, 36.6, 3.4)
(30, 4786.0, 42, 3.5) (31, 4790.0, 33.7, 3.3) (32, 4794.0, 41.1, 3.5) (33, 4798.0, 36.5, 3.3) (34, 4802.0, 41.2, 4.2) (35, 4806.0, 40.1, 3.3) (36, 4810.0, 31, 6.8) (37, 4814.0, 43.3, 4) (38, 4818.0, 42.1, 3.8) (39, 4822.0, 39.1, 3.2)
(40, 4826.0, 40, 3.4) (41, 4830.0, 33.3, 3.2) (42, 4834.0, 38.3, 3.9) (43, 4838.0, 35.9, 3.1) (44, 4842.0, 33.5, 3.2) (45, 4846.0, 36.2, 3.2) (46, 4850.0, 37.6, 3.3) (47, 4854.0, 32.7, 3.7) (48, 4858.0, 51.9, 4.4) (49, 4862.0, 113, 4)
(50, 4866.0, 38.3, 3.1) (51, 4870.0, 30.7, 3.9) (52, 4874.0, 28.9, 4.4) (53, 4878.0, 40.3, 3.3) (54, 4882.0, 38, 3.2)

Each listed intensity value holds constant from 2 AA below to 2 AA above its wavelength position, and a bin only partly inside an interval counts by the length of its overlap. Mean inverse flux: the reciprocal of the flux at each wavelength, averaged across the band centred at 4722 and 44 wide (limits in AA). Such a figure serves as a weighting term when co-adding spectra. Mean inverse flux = 0.0256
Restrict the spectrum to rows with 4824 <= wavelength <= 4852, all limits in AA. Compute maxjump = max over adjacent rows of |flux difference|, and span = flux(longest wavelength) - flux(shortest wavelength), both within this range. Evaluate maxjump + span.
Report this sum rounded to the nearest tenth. 4.3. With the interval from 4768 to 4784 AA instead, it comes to 11.0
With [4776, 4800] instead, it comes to 4.8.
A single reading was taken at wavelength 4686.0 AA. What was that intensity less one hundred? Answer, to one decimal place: -61.0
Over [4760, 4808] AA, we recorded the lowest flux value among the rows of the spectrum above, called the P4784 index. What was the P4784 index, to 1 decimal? 31.0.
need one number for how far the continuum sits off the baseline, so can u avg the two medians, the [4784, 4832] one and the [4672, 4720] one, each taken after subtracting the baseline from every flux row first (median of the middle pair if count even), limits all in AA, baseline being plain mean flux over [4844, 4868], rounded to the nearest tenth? -12.0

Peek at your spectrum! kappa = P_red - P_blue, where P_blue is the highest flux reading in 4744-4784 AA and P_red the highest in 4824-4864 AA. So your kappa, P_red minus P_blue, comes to 73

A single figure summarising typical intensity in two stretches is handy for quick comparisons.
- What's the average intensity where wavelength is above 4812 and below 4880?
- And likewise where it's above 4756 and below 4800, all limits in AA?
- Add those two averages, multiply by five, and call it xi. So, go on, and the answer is 394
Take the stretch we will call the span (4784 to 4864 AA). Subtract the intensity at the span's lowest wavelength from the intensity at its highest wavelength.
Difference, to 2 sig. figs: 71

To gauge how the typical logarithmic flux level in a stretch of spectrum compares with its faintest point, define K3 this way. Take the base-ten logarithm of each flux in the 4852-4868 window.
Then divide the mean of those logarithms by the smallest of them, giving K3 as 1.13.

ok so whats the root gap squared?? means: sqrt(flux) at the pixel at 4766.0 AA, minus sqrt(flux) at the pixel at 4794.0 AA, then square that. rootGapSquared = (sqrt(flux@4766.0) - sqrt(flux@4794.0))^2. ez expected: 0.34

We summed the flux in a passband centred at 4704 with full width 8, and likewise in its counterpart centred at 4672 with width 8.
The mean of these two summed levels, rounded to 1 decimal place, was 73.1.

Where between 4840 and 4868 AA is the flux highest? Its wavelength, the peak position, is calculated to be 4862.0 AA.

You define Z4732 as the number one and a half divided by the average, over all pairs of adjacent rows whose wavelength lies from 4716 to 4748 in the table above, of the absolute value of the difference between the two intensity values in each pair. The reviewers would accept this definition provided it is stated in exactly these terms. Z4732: 0.31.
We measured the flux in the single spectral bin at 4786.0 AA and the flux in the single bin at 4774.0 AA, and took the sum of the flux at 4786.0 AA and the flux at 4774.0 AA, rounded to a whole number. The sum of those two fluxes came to 78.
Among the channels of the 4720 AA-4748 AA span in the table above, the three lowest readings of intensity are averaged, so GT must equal 36.4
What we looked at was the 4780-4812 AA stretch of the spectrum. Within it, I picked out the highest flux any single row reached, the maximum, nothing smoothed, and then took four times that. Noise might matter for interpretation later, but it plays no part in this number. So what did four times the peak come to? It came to 168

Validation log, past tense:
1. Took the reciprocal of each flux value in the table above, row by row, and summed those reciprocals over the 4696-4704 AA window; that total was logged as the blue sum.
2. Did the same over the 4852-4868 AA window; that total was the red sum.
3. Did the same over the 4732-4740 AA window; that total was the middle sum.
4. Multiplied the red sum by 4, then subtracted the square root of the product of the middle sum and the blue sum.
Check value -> 0.29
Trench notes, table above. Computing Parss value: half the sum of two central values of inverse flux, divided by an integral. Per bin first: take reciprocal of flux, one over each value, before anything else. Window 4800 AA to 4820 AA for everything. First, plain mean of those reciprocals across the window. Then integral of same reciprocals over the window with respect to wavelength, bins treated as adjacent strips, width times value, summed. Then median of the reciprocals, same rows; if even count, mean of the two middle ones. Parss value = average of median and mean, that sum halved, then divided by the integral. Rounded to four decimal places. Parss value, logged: 0.0486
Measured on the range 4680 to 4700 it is 0.0501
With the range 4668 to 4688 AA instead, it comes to 0.0494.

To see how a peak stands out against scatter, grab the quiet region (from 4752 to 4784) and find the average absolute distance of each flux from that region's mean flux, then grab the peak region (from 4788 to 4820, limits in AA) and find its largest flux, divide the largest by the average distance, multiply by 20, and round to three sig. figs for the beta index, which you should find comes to 405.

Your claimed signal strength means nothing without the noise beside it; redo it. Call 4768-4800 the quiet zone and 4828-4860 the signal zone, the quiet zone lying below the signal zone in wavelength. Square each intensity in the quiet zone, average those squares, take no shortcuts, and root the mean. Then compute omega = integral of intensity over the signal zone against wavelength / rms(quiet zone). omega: 32.1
